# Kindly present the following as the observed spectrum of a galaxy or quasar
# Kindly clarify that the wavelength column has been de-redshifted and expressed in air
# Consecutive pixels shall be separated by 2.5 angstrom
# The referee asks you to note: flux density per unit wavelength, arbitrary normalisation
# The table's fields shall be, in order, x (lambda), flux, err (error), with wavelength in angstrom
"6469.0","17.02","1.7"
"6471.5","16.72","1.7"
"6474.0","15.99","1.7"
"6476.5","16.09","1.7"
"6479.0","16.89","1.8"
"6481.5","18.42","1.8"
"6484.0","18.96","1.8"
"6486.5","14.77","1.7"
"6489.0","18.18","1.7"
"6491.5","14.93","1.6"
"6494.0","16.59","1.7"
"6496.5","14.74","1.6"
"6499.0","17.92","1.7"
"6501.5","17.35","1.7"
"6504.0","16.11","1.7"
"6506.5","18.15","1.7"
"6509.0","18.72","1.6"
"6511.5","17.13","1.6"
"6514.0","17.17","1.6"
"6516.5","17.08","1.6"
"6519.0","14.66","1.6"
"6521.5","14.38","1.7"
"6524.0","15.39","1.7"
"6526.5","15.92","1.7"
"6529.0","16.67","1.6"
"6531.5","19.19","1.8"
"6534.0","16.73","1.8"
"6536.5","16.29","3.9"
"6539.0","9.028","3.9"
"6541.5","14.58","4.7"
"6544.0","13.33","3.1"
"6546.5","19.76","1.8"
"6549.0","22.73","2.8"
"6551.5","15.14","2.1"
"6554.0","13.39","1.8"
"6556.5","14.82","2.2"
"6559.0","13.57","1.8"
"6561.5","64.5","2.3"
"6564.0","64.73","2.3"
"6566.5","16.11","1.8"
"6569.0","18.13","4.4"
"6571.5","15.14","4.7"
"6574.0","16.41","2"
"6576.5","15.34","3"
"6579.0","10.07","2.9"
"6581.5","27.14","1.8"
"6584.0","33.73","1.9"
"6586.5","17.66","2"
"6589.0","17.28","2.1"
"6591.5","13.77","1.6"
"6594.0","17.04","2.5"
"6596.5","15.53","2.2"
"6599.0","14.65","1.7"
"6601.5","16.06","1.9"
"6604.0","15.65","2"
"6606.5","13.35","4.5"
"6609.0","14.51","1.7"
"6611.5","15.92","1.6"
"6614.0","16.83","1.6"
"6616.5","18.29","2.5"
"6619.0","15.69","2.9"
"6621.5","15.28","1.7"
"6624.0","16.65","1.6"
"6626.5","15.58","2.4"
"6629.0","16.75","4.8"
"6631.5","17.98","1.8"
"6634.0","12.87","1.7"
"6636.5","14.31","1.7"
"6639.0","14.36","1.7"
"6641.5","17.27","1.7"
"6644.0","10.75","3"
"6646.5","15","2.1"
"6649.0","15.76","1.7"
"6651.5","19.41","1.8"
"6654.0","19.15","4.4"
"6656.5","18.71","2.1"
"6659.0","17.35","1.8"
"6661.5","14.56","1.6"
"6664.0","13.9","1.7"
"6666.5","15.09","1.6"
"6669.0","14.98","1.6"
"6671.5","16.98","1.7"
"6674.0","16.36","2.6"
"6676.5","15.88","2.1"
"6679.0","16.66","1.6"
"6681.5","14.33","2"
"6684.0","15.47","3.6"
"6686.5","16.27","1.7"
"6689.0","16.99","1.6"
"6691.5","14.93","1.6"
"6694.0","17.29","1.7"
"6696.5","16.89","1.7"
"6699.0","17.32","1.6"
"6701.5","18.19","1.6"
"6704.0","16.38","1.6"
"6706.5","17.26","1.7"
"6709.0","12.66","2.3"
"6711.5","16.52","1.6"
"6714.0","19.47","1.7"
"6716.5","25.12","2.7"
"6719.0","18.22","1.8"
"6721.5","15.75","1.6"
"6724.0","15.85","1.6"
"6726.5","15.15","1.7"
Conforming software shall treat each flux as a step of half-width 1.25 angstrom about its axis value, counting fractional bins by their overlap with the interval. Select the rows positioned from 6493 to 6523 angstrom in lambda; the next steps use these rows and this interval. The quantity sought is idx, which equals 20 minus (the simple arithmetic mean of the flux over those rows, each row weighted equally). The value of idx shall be 3.3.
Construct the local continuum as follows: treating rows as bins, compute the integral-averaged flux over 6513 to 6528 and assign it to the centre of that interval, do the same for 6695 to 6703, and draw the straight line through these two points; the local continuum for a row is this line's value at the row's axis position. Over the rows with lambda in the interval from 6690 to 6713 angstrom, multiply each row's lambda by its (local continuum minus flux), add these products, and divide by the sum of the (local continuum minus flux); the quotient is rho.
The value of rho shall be 6703.9 angstrom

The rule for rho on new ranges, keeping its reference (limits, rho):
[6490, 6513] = 6505.6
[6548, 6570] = 6562.5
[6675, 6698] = 6684.9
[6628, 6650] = 6641.3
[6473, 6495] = 6483.3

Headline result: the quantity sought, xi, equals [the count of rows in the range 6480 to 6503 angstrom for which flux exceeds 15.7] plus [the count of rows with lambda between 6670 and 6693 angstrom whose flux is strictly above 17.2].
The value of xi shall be 6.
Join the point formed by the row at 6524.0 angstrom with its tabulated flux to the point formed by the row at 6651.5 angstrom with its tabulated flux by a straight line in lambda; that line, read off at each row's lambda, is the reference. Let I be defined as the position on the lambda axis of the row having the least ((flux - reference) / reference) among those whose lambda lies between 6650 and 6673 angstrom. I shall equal 6664.0 angstrom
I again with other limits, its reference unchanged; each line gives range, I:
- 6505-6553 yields 6539.0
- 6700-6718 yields 6709.0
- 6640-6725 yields 6644.0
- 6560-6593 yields 6579.0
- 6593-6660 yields 6644.0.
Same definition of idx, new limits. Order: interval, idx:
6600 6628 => 4.2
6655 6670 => 4.2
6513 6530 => 4.1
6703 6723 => 2.3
